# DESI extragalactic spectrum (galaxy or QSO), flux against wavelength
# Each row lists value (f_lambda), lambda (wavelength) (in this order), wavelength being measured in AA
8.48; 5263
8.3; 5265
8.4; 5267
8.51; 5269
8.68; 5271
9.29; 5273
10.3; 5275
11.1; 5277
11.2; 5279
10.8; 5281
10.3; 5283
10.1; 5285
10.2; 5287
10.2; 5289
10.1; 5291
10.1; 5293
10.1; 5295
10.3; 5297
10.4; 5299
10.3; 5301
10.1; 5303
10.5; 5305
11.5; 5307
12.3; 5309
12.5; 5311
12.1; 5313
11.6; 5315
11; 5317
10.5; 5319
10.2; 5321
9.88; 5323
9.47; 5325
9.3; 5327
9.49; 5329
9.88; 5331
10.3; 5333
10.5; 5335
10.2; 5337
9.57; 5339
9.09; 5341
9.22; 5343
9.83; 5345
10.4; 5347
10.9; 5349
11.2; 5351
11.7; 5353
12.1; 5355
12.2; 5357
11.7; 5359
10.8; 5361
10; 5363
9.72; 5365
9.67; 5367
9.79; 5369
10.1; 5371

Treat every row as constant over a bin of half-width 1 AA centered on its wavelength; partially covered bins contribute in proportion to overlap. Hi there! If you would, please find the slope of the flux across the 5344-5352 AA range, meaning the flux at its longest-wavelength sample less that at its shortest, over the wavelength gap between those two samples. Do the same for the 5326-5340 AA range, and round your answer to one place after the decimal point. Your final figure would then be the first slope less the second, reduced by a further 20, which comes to -19.8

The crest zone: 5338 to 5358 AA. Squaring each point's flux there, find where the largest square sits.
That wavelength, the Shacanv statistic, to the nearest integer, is 5357 AA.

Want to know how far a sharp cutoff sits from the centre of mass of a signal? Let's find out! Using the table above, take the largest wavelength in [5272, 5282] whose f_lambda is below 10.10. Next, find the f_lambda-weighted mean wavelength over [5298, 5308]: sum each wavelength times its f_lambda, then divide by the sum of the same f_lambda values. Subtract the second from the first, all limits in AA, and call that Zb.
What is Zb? -30.1 AA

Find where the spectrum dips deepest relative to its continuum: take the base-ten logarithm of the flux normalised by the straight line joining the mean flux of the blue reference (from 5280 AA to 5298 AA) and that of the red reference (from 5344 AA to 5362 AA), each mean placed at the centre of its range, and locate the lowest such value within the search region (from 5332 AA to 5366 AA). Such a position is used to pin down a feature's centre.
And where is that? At 5341 AA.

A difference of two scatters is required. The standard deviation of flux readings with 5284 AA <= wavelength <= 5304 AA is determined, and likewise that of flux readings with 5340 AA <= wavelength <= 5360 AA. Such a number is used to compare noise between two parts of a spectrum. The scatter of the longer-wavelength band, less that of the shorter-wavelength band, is 1.0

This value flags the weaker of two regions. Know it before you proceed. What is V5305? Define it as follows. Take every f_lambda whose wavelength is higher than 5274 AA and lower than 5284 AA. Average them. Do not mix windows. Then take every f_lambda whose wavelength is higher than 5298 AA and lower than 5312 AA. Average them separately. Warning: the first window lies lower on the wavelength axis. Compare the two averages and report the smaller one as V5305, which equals 10.7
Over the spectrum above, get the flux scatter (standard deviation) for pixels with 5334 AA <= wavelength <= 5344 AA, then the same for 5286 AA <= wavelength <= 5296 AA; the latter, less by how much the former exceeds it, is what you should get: -0.5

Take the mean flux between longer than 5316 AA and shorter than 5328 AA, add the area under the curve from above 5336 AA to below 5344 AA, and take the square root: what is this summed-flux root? 9.3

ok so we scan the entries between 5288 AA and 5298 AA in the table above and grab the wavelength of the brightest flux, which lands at 5297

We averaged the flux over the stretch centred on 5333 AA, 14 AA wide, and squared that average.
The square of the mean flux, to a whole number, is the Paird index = 98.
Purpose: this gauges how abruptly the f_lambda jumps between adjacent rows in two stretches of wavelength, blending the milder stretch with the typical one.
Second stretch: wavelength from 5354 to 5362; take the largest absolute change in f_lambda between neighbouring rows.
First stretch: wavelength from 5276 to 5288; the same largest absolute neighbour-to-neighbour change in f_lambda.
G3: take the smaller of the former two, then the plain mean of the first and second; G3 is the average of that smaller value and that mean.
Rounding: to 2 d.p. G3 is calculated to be 0.60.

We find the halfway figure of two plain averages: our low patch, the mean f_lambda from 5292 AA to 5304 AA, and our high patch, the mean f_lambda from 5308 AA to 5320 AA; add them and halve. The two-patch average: 10.9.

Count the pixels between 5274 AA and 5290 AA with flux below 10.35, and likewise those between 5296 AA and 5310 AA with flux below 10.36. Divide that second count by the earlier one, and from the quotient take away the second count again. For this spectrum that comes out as -2.4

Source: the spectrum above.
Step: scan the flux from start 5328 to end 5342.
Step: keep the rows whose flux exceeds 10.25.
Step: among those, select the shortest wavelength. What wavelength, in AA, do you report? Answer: 5333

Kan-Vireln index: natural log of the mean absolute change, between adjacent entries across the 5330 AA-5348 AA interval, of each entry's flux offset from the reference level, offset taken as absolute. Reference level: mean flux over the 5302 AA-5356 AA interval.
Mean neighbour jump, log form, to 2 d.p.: -0.87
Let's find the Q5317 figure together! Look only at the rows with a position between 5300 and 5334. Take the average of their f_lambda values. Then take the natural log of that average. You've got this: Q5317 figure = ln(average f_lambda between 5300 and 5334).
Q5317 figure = 2.36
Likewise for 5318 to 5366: 2.34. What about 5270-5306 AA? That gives 2.32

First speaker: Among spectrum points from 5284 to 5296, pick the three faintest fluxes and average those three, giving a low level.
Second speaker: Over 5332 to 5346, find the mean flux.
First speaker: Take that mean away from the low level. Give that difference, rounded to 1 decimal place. 0.3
